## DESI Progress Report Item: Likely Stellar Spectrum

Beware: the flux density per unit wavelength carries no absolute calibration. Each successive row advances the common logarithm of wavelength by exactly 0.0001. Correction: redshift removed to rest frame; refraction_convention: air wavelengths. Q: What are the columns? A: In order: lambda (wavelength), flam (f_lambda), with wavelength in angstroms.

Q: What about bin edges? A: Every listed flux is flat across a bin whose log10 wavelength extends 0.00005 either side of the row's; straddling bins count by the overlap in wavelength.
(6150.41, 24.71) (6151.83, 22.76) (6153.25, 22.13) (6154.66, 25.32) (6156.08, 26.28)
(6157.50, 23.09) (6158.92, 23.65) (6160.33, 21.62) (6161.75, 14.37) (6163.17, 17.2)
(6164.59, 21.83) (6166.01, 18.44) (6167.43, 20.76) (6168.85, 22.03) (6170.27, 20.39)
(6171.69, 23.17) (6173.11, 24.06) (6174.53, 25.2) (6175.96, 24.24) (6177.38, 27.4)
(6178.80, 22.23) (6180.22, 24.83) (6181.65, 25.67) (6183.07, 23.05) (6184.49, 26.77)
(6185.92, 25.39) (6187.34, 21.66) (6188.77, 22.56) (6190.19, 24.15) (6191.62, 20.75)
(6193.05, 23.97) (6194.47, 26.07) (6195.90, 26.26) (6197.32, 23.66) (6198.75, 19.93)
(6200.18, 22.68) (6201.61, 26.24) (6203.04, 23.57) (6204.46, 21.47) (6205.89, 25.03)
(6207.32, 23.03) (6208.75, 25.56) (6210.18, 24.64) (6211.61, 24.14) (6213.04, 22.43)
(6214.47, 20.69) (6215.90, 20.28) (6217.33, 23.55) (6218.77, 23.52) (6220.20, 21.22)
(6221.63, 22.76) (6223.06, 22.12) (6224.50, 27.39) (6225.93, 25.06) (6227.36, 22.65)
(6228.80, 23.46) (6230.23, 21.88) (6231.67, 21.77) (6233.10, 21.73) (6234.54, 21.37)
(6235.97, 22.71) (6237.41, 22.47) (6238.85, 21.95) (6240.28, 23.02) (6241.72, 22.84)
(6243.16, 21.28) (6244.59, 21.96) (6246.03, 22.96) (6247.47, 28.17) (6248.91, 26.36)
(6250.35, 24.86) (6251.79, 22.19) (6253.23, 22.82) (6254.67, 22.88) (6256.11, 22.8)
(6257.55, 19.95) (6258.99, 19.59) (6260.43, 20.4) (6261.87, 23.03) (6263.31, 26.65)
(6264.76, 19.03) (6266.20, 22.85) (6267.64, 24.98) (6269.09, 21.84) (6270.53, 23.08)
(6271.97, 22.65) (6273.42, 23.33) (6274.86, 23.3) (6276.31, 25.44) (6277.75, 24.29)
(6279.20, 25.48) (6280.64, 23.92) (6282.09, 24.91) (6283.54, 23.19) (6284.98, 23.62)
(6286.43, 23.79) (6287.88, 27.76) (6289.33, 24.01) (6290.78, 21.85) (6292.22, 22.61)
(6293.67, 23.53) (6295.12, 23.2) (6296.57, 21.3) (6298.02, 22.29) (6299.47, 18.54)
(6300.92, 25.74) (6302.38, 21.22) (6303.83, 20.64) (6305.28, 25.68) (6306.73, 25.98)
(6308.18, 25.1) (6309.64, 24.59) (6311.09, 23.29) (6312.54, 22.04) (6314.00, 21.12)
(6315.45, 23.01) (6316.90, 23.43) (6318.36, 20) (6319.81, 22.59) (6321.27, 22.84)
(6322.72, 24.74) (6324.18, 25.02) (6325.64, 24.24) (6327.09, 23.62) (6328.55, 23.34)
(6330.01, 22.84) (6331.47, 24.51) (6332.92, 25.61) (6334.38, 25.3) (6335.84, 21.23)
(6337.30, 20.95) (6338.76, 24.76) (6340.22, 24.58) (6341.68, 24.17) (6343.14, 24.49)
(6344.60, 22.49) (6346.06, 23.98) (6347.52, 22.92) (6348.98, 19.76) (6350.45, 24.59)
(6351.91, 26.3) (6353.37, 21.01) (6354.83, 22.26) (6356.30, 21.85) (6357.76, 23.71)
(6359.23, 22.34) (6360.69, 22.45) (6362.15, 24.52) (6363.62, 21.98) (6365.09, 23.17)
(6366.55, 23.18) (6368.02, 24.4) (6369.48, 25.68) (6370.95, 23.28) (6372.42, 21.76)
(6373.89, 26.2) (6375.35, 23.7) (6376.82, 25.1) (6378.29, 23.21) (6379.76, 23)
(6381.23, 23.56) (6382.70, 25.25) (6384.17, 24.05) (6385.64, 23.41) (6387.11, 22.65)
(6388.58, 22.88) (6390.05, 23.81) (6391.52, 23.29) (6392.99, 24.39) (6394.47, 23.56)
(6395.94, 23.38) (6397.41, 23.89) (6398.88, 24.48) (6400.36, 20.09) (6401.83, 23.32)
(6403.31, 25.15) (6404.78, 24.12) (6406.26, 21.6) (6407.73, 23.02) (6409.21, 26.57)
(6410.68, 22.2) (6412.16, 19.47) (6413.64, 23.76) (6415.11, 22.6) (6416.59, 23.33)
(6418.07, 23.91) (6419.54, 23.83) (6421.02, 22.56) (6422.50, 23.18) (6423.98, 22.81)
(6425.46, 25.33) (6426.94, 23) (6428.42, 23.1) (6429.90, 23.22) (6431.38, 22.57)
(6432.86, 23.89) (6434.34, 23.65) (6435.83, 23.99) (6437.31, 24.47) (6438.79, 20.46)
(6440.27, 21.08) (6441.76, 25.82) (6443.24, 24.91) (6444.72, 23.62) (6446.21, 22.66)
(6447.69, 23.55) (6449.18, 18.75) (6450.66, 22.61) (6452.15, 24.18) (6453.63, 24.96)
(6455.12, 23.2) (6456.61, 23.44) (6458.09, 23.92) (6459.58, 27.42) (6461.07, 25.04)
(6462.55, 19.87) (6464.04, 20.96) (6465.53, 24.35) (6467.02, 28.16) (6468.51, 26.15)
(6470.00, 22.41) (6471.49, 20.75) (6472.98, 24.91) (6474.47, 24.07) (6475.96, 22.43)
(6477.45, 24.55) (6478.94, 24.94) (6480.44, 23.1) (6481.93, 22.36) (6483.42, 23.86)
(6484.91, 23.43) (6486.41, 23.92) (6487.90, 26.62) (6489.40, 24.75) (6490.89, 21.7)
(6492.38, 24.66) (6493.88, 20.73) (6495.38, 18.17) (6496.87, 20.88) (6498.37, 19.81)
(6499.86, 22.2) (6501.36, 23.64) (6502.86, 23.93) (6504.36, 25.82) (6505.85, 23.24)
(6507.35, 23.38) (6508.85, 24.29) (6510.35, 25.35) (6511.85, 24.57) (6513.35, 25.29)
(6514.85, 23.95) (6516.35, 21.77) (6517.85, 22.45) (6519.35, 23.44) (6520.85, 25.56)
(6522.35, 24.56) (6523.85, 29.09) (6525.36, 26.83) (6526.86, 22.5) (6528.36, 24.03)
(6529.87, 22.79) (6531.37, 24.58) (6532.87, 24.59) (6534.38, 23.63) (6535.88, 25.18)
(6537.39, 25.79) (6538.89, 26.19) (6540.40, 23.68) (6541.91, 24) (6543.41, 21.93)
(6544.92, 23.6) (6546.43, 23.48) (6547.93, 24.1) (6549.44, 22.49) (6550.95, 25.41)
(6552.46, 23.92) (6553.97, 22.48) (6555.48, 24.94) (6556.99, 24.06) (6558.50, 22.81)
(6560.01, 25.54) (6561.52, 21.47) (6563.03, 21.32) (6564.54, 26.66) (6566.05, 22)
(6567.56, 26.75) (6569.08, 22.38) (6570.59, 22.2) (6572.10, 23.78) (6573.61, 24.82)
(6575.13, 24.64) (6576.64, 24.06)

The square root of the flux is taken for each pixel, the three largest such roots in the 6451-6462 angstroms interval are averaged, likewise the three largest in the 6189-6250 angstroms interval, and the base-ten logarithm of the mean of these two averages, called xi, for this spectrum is 0.712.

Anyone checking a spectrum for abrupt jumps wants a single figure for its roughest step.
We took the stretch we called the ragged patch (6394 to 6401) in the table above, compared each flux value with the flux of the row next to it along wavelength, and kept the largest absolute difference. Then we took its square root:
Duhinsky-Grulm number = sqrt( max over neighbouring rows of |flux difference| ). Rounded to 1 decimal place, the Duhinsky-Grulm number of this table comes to 2.1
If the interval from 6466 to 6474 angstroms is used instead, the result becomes 2.0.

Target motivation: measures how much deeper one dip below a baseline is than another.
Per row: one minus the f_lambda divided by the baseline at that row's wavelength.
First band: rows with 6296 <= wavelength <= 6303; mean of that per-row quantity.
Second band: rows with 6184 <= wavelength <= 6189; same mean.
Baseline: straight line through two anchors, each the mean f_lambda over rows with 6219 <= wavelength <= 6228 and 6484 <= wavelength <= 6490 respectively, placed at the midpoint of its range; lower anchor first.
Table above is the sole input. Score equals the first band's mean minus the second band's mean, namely 0.12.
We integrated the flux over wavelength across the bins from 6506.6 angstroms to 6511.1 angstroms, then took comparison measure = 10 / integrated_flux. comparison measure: 0.091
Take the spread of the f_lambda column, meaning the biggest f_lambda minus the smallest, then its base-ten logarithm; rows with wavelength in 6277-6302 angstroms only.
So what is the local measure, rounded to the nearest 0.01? 0.96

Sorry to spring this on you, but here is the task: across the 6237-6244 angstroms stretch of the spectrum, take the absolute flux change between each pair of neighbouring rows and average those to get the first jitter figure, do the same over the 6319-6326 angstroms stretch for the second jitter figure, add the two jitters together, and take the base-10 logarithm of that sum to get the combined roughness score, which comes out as 0.214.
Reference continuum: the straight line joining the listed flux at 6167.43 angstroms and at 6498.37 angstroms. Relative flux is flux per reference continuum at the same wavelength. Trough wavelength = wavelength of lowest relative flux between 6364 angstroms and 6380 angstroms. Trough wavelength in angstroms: 6372.42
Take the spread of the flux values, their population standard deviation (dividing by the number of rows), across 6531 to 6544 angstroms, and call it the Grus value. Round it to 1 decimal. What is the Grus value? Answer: 1.2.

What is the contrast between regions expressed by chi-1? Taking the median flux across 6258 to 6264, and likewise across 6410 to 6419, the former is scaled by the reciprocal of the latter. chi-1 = 0.95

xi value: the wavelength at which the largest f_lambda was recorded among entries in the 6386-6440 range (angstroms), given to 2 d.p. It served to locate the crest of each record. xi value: 6409.21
